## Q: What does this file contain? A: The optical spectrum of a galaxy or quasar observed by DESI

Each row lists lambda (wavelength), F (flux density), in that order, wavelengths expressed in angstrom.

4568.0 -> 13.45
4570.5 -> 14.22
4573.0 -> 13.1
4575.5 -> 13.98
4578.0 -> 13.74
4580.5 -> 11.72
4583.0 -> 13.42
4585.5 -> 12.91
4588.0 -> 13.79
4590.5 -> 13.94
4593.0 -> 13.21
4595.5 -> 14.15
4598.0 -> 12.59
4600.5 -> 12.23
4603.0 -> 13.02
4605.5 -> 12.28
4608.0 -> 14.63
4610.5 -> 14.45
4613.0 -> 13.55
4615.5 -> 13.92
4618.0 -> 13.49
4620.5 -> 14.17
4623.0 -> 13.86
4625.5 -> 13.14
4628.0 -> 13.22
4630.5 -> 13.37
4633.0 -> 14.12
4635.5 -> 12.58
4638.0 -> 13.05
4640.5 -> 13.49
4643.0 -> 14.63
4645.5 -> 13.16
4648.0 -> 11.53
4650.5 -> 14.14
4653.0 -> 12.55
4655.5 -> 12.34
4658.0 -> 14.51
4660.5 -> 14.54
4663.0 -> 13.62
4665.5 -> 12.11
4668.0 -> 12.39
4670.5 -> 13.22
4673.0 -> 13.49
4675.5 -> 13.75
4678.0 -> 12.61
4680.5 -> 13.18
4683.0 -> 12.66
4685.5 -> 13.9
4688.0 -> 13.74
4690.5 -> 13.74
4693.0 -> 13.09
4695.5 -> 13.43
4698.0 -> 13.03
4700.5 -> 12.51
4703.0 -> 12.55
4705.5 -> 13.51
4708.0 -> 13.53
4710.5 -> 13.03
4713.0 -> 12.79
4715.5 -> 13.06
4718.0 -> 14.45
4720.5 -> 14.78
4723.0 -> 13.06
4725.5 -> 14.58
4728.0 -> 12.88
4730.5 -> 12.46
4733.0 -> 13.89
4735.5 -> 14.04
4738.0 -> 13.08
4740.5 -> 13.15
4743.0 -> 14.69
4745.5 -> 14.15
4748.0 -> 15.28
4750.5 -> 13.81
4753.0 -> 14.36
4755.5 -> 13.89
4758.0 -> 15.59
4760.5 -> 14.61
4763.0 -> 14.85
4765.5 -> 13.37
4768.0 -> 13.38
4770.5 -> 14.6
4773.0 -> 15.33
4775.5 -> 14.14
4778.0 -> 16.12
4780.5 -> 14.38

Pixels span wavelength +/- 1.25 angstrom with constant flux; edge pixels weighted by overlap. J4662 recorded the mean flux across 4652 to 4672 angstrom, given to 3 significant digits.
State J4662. 13.2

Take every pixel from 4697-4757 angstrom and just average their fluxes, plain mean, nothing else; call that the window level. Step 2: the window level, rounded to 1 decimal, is 13.6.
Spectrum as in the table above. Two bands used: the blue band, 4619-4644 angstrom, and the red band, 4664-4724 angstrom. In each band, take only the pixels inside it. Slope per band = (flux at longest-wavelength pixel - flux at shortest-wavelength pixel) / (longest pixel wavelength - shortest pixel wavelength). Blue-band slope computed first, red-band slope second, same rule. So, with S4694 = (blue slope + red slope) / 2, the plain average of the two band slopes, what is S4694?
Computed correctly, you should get 0.018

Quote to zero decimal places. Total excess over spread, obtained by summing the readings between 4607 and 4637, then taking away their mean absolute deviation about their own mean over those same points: 164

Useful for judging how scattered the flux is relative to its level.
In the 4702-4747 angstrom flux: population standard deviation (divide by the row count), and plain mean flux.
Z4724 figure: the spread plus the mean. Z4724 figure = 14.3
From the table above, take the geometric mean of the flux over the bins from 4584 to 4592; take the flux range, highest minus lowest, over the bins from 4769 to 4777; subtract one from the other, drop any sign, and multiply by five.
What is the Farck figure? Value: 61.7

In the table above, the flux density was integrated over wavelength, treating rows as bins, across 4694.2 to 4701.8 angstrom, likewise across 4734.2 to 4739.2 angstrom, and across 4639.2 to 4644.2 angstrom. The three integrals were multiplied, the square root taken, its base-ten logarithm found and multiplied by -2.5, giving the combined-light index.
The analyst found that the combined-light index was -7.1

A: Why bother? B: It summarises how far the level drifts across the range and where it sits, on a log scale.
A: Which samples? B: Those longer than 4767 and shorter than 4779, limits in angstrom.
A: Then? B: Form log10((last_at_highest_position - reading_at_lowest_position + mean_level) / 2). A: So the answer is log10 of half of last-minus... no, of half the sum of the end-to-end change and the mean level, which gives 0.94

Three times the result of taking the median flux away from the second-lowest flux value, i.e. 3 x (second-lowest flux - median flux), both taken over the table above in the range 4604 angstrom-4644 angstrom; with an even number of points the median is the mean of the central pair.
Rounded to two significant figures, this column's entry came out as -2.8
